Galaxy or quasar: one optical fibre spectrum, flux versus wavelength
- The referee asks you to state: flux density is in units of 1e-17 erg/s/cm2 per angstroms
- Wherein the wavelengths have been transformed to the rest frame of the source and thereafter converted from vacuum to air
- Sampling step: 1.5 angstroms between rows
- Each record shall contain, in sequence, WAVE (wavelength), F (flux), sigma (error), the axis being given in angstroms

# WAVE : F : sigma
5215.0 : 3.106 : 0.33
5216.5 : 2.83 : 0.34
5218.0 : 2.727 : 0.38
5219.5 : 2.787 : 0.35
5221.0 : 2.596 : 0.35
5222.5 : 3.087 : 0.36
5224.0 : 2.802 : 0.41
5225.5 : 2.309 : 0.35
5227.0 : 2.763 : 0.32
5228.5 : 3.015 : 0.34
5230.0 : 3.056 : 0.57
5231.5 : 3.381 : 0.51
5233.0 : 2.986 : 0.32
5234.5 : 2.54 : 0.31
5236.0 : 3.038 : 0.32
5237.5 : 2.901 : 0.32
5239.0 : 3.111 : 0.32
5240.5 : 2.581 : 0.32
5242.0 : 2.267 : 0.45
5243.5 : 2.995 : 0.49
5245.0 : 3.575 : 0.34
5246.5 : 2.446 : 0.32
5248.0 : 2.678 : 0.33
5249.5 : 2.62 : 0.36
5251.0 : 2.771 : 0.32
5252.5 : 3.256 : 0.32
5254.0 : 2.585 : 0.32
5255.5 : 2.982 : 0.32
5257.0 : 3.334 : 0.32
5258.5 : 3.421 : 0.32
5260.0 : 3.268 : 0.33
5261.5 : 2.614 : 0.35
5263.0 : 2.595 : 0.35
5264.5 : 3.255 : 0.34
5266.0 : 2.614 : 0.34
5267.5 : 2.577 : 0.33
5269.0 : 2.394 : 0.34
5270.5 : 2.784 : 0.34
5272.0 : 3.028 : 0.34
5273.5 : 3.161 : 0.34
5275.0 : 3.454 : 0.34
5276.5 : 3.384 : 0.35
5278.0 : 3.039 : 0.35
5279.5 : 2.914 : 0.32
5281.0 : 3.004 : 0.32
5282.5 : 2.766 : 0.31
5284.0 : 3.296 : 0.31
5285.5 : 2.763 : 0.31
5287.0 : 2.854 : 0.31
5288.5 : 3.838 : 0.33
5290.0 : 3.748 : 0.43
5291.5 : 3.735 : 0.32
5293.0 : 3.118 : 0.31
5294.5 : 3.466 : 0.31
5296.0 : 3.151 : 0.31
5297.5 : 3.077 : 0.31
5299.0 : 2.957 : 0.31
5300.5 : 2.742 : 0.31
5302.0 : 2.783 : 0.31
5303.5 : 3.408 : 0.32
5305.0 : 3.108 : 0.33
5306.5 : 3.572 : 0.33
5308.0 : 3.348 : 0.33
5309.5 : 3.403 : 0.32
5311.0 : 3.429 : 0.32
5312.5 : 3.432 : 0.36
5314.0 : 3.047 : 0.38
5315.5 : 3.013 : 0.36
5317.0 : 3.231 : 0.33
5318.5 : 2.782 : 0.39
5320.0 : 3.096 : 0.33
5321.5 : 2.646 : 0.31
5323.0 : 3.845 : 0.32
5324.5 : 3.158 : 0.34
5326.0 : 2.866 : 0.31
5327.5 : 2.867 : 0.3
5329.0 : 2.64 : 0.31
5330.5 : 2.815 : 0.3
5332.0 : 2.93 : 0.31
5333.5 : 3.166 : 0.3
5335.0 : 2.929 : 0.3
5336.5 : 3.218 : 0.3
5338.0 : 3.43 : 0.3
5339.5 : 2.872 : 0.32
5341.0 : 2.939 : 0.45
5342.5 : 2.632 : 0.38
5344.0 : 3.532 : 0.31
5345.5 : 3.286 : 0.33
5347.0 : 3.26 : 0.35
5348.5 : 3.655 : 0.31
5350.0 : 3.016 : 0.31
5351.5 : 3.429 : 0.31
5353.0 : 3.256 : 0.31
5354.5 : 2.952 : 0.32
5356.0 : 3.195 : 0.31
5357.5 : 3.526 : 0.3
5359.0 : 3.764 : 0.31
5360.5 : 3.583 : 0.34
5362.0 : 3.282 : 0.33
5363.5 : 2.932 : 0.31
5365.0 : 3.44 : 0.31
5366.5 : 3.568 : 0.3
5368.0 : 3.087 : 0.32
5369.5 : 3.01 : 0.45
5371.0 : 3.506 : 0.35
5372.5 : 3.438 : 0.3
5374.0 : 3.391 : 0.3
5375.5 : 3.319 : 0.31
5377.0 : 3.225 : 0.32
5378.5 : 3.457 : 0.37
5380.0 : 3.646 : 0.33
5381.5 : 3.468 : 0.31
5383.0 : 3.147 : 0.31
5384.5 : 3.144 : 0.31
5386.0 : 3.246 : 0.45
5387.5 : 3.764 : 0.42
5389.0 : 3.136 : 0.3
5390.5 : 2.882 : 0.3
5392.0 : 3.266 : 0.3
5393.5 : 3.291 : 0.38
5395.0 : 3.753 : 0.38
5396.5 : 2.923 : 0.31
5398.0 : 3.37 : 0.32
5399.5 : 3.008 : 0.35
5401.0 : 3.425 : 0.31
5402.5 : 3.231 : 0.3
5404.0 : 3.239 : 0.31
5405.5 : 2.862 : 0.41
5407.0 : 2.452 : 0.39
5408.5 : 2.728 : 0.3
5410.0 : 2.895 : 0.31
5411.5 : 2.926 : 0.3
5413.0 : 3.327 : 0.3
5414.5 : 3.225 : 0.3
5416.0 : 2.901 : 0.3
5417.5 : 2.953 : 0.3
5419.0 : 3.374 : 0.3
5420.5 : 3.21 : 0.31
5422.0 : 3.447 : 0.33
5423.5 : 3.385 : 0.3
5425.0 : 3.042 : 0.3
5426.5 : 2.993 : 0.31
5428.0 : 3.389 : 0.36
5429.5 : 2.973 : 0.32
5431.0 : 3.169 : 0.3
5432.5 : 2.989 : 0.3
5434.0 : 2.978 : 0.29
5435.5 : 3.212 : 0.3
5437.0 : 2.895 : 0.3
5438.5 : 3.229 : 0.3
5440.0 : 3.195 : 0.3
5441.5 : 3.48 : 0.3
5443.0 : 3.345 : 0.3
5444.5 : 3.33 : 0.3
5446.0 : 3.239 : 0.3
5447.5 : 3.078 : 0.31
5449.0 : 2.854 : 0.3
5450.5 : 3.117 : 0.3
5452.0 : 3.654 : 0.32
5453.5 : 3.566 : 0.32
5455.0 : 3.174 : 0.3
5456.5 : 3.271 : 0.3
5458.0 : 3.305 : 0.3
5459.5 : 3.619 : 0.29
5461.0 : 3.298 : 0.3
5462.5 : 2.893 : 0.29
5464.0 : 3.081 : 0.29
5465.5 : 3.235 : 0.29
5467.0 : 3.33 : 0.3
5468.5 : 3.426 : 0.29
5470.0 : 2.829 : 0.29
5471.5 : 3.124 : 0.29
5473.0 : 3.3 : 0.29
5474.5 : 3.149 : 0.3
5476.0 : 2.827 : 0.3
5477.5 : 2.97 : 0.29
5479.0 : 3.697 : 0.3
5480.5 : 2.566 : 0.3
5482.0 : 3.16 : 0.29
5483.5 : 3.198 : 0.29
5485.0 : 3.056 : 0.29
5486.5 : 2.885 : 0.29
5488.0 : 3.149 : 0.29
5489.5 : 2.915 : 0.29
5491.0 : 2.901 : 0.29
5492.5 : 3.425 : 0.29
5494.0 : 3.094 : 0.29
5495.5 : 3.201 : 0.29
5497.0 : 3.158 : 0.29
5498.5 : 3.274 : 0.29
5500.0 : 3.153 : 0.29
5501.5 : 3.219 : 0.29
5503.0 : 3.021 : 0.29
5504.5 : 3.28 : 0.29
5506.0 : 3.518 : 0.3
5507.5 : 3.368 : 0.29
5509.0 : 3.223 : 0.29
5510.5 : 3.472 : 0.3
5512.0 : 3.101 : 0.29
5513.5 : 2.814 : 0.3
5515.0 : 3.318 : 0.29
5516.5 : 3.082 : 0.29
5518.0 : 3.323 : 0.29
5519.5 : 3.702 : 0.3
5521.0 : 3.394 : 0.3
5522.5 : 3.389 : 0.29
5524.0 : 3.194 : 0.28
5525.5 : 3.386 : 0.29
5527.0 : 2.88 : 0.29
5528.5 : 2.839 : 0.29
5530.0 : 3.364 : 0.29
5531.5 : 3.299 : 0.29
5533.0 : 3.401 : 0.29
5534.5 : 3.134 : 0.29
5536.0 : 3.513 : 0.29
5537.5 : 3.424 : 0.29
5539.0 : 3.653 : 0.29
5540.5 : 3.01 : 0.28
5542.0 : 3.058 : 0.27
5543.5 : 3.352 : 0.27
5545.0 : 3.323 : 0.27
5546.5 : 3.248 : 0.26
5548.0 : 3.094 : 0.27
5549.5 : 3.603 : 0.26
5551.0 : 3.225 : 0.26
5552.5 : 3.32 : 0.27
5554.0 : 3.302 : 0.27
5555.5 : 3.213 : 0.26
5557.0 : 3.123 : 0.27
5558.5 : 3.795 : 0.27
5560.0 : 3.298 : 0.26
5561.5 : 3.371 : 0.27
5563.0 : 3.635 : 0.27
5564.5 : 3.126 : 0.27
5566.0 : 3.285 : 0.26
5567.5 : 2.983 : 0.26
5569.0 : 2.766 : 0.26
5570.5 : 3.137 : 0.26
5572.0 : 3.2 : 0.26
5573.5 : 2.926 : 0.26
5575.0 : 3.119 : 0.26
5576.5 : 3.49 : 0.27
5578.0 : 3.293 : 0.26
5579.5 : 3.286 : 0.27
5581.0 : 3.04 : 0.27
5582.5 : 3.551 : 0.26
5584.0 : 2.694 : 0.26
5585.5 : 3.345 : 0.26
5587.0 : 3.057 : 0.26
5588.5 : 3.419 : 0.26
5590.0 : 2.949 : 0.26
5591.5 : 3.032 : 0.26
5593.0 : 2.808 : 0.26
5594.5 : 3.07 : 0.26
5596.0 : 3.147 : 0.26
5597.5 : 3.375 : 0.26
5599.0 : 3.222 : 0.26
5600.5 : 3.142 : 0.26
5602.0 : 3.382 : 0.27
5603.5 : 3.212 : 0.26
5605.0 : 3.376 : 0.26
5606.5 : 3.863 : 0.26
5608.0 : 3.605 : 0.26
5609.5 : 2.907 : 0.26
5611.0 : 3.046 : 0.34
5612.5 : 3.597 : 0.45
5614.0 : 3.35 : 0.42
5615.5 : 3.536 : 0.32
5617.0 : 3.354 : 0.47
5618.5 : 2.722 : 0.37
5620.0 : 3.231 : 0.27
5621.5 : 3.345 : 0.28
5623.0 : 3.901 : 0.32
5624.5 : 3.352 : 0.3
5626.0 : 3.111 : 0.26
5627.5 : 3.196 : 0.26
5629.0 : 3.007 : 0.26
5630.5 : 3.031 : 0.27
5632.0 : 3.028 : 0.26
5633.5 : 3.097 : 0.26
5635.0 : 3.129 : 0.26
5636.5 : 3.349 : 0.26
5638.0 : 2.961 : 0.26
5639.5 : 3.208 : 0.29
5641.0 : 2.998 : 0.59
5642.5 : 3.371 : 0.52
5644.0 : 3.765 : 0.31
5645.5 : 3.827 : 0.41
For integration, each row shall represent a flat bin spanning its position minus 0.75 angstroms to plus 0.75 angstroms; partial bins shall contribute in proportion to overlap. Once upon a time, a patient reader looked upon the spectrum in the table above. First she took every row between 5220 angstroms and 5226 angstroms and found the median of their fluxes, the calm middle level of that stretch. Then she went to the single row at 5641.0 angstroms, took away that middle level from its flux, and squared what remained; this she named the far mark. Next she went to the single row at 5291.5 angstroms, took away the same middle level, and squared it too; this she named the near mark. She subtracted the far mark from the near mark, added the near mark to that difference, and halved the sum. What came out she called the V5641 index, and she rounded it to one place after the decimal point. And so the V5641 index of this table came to 1.0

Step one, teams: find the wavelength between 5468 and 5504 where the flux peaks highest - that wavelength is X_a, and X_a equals 5479.0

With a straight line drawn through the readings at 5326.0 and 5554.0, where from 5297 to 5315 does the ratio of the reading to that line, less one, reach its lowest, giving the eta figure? 5300.5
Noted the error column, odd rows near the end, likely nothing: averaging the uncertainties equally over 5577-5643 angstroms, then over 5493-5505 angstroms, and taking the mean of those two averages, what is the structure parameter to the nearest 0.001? 0.293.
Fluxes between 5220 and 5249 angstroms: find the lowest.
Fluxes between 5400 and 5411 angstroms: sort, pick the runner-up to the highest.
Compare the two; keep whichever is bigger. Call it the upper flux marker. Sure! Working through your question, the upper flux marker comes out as 3.24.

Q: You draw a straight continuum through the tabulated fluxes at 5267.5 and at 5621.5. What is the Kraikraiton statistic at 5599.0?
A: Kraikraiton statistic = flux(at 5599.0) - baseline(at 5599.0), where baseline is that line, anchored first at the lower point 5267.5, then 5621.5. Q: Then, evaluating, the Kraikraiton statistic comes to -0.1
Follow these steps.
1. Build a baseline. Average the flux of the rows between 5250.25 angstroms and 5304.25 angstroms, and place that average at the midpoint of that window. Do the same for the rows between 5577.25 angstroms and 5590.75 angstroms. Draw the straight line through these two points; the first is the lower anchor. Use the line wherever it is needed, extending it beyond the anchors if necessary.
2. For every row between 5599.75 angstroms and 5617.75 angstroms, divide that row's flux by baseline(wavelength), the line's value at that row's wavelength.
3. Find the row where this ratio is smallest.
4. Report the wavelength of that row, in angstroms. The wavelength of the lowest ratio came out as 5609.5 angstroms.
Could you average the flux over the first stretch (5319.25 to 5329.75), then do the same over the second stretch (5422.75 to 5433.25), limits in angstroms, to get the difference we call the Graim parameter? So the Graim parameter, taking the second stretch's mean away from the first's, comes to -0.12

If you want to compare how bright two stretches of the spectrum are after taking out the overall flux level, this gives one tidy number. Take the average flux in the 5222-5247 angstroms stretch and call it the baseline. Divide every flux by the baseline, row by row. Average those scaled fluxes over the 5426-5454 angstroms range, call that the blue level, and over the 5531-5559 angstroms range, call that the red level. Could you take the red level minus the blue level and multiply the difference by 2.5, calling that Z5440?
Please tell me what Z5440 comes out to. 0.11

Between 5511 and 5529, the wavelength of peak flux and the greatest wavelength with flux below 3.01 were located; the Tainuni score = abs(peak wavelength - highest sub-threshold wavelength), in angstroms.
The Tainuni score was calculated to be 9.0 angstroms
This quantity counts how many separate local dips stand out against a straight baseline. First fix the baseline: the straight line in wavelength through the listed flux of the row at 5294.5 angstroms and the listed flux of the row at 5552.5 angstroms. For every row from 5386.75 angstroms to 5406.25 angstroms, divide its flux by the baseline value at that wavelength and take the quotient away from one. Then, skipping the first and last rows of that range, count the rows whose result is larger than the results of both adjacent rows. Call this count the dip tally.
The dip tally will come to 4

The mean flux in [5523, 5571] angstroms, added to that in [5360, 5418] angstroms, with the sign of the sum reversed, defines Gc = -6.48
